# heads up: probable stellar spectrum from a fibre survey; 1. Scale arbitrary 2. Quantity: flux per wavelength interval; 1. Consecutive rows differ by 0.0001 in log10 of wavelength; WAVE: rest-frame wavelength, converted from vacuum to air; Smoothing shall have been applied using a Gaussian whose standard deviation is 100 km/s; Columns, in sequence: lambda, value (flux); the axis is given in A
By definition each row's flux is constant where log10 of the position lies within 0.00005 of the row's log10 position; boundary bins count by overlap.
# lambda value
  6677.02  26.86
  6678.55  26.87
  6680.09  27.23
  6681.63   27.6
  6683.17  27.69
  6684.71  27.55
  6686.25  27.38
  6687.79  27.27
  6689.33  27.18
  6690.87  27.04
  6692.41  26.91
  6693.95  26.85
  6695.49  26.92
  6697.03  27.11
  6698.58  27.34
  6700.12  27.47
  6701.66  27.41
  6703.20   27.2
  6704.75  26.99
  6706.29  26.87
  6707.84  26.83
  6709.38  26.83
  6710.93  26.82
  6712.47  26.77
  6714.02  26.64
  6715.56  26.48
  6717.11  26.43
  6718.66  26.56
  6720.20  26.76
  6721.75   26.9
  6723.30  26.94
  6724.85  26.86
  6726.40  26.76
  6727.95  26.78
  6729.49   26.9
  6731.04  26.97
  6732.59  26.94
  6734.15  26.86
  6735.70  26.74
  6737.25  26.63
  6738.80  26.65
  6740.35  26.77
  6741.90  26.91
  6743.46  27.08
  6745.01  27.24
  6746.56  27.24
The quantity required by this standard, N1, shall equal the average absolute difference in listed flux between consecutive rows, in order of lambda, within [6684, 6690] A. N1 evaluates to 0.12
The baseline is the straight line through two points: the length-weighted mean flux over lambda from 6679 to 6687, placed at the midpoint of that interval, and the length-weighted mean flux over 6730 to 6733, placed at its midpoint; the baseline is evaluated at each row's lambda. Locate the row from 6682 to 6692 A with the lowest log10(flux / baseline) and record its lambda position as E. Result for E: 6690.87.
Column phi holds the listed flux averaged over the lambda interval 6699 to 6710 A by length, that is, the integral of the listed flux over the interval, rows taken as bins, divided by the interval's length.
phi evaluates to 27.1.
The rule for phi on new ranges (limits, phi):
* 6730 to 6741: 26.8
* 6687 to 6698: 27.0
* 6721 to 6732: 26.9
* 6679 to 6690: 27.4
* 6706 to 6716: 26.8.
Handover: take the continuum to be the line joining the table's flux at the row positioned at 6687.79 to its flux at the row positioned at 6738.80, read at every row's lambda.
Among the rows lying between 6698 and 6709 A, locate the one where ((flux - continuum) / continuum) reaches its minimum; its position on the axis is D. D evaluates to 6707.84 A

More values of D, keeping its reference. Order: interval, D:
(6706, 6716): 6715.56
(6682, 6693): 6692.41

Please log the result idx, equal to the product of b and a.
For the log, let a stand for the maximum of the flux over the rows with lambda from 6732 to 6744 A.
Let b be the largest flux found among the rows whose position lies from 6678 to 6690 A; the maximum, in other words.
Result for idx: 750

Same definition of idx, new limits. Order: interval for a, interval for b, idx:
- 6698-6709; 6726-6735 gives 741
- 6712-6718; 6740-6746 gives 729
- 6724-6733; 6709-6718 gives 724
